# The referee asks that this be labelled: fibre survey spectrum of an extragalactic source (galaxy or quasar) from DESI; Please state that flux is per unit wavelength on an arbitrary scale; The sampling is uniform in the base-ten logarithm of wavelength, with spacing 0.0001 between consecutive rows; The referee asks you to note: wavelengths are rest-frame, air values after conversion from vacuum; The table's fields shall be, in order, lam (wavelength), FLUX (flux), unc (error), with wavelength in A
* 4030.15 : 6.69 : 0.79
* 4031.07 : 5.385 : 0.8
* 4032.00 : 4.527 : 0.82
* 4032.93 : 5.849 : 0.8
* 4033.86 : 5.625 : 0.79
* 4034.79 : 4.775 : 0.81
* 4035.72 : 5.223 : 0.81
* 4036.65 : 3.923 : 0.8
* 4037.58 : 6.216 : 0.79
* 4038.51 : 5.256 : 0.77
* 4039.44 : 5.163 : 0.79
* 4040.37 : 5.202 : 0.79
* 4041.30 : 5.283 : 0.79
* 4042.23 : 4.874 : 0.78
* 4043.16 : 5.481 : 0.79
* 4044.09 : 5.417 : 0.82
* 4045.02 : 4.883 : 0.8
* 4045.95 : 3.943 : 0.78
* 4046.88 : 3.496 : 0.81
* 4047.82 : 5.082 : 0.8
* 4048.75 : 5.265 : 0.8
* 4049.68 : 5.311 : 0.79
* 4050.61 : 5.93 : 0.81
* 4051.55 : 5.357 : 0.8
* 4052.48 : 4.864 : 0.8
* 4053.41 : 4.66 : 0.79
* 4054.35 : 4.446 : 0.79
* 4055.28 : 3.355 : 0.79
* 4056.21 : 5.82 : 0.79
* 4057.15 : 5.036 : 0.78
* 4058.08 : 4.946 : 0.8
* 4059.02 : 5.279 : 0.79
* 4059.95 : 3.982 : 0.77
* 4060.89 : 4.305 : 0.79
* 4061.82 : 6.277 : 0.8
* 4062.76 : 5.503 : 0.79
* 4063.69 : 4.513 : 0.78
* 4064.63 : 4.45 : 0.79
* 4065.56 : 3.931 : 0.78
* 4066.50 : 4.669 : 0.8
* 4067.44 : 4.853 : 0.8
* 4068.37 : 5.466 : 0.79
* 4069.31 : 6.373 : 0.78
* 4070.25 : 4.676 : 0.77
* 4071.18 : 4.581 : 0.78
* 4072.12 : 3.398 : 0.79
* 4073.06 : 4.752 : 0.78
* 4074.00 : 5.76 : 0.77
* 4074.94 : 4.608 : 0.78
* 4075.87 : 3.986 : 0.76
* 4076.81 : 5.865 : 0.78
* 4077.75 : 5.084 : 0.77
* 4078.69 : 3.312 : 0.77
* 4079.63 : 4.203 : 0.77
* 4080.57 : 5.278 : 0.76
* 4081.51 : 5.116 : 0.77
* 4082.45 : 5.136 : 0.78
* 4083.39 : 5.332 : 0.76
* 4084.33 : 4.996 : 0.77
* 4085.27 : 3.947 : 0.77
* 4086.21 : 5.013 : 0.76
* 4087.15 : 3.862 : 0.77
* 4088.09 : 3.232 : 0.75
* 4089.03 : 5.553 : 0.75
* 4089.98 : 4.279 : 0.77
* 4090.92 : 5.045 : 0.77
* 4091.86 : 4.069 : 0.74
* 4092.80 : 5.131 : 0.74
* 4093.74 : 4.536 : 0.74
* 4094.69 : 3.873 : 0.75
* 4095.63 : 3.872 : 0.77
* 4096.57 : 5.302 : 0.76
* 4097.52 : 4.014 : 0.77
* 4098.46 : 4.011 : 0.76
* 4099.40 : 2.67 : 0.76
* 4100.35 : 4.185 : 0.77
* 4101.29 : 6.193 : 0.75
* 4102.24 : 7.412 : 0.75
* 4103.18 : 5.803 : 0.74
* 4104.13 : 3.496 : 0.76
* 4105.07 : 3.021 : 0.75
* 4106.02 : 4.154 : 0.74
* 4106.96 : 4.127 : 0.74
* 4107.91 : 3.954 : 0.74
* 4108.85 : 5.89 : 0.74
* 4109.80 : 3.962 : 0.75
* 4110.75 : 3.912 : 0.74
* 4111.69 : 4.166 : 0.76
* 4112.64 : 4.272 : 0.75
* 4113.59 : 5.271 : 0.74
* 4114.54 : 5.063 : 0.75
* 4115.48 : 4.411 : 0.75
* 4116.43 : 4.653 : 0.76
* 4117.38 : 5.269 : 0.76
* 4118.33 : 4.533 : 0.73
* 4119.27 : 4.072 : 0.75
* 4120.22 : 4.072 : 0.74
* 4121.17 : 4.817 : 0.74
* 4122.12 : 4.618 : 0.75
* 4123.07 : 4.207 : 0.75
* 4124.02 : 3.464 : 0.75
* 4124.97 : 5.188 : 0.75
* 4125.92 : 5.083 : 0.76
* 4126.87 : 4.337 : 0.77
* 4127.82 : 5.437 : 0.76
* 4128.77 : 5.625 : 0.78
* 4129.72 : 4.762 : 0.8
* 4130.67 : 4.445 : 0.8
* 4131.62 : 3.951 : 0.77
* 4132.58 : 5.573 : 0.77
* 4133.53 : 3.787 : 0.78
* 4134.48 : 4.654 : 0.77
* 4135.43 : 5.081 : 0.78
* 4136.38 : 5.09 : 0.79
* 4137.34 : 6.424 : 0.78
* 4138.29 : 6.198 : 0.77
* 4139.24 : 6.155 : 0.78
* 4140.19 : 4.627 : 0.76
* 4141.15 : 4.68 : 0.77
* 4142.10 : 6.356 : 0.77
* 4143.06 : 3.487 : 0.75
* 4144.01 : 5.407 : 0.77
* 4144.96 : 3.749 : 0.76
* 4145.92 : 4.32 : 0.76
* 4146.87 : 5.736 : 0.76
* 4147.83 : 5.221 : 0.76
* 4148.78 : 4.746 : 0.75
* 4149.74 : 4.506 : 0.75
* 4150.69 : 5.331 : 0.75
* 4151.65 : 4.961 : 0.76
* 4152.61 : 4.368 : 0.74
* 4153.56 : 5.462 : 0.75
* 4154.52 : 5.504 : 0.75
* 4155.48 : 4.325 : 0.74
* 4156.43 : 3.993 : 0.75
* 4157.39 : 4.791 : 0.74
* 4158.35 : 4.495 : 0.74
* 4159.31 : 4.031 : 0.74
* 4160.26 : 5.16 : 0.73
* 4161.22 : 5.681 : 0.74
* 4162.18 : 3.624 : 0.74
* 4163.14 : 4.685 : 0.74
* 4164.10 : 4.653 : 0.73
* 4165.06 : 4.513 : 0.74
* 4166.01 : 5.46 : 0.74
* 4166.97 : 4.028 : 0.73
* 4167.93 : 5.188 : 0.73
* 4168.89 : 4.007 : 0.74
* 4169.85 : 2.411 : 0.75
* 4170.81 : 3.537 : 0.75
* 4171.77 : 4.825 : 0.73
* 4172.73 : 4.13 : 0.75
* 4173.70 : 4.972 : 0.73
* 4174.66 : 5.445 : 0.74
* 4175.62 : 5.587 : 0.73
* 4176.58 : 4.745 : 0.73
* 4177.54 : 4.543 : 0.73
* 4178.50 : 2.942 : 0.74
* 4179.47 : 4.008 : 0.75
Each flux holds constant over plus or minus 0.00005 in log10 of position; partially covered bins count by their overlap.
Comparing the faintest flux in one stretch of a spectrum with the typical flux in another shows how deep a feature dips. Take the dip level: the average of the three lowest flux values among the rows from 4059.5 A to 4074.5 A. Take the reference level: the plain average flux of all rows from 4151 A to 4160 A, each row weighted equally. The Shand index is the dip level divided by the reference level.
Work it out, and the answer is 0.81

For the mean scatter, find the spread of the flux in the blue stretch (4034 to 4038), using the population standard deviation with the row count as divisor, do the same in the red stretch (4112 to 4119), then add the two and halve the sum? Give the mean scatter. 0.61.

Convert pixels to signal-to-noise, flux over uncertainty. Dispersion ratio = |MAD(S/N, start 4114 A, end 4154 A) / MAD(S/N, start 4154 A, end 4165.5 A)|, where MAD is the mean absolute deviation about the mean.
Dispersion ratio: 1.19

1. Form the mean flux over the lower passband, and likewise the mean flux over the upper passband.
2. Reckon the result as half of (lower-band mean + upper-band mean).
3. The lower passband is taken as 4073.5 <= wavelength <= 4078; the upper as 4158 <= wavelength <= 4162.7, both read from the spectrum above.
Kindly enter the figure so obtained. 4.83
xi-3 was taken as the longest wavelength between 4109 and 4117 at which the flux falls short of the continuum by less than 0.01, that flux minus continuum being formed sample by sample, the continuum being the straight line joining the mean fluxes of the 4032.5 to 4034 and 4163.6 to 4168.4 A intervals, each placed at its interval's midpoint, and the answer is 4116.43 A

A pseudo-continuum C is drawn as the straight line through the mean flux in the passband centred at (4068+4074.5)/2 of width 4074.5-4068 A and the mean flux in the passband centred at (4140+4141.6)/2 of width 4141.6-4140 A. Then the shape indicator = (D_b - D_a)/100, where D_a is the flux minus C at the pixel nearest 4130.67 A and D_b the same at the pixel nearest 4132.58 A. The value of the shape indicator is 0.011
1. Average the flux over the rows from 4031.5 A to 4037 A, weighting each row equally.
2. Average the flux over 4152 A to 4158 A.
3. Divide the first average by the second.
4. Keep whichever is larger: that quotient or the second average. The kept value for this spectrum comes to 4.74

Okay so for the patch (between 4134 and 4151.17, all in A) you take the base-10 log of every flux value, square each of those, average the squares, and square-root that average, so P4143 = 0.705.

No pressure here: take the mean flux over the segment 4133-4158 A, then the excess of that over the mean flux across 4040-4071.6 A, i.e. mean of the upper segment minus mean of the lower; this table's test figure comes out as 0.0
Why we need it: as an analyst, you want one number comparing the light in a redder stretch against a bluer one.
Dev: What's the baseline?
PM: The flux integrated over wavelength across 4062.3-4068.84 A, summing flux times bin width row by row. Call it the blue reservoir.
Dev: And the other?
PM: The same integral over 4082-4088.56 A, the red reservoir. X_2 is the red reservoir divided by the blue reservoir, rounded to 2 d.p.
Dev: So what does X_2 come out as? 0.95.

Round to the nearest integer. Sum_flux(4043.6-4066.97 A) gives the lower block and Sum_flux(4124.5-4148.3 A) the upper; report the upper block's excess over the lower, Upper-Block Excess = 5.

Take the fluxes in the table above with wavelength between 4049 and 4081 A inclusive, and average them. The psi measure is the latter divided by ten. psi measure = 0.485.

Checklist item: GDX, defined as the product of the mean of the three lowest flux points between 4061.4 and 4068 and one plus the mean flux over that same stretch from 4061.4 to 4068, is 25.3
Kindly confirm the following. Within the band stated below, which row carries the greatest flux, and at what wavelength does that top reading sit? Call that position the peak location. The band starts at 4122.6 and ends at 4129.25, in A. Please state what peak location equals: 4128.77 A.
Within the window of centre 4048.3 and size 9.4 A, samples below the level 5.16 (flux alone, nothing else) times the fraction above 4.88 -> 3.5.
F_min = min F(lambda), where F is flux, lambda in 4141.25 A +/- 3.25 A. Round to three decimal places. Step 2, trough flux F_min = 3.487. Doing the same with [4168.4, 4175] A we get 2.411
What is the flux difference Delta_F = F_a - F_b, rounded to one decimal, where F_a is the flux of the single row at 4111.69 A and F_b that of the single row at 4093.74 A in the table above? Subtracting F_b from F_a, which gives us -0.4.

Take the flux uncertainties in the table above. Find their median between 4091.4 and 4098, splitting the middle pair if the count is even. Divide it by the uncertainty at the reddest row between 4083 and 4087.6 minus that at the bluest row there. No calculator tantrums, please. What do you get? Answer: 75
